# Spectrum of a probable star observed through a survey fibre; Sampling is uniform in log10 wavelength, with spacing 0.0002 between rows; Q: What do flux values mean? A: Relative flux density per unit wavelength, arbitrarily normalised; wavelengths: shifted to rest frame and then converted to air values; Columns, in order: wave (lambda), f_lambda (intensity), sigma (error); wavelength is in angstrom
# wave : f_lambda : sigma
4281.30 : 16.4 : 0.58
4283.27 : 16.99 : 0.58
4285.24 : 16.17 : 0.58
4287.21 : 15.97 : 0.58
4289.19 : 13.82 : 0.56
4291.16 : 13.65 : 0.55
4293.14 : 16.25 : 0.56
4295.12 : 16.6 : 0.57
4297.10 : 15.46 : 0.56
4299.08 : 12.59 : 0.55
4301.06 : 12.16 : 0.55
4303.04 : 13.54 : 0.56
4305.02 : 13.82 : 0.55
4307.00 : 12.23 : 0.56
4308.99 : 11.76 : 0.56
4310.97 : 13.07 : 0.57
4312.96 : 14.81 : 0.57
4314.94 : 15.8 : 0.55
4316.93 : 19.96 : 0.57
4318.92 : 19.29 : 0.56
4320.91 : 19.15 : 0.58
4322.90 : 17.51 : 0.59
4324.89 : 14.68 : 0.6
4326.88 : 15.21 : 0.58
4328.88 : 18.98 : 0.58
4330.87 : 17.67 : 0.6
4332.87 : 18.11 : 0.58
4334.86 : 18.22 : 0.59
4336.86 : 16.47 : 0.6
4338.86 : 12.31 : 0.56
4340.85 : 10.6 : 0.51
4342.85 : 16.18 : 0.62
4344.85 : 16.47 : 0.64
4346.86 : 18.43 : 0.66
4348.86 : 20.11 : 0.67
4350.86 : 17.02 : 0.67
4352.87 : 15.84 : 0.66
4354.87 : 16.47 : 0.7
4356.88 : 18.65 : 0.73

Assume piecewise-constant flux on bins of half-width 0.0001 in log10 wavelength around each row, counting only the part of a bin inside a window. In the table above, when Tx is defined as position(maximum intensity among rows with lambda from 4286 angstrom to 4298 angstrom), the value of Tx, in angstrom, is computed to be 4295.12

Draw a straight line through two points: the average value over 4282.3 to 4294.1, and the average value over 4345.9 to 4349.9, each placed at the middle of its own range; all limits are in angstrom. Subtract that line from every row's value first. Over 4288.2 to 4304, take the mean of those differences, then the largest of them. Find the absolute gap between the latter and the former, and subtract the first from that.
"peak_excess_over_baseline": 4.12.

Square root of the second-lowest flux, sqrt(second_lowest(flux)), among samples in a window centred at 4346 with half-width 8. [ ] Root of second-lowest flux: 3.51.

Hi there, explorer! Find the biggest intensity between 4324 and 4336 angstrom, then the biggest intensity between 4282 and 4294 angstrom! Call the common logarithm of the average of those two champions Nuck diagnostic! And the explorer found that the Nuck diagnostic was 1.25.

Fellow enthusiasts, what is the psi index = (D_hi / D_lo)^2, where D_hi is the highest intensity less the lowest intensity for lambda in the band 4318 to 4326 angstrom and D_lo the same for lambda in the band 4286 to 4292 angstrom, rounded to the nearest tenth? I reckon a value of 3.9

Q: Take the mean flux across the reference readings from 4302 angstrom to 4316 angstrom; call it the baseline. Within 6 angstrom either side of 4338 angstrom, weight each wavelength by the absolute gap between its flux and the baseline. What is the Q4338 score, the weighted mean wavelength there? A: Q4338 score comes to 4337.0 angstrom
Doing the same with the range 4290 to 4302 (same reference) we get 4296.2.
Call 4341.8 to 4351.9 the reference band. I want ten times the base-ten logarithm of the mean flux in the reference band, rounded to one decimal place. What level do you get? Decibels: 12.5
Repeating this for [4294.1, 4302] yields 11.5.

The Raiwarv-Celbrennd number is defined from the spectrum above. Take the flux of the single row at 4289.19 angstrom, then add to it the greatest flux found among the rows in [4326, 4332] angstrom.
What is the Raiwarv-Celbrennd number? 33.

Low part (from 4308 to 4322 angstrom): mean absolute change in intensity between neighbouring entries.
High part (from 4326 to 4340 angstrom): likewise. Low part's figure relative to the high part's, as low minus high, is -0.42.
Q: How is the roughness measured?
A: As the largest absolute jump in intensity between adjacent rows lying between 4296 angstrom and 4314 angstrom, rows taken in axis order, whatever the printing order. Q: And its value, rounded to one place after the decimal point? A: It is 2.9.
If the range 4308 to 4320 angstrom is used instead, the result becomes 4.2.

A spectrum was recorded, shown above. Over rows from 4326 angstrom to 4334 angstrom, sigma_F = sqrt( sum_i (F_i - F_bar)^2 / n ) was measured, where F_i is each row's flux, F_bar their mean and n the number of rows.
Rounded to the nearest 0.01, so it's 1.40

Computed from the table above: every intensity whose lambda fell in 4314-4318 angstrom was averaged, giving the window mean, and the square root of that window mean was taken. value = 4.23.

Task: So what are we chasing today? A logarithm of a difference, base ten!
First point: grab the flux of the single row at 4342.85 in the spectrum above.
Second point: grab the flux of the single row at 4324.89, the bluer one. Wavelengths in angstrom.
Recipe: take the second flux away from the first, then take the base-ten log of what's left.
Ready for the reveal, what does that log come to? 0.18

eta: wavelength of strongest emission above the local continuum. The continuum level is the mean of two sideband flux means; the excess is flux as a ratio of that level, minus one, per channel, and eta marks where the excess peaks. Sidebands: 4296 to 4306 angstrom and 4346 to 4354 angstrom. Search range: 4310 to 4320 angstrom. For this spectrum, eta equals 4316.93 angstrom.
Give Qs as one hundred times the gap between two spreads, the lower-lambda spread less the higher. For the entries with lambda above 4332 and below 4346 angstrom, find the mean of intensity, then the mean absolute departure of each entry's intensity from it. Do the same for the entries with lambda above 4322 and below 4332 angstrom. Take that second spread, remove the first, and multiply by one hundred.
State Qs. -81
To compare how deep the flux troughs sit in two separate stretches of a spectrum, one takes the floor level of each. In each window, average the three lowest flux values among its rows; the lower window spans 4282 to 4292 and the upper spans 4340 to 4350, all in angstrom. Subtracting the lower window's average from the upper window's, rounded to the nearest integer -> 0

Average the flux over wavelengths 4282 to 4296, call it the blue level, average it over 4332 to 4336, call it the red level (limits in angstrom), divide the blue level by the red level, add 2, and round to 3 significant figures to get 2.86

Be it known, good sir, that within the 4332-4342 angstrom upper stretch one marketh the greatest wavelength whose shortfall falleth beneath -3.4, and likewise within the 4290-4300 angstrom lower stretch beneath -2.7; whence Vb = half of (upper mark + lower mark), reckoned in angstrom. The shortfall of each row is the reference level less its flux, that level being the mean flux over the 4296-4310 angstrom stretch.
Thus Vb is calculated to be 4315.0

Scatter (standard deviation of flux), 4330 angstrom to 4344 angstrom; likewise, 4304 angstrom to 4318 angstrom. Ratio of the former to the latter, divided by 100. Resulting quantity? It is 0.0108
